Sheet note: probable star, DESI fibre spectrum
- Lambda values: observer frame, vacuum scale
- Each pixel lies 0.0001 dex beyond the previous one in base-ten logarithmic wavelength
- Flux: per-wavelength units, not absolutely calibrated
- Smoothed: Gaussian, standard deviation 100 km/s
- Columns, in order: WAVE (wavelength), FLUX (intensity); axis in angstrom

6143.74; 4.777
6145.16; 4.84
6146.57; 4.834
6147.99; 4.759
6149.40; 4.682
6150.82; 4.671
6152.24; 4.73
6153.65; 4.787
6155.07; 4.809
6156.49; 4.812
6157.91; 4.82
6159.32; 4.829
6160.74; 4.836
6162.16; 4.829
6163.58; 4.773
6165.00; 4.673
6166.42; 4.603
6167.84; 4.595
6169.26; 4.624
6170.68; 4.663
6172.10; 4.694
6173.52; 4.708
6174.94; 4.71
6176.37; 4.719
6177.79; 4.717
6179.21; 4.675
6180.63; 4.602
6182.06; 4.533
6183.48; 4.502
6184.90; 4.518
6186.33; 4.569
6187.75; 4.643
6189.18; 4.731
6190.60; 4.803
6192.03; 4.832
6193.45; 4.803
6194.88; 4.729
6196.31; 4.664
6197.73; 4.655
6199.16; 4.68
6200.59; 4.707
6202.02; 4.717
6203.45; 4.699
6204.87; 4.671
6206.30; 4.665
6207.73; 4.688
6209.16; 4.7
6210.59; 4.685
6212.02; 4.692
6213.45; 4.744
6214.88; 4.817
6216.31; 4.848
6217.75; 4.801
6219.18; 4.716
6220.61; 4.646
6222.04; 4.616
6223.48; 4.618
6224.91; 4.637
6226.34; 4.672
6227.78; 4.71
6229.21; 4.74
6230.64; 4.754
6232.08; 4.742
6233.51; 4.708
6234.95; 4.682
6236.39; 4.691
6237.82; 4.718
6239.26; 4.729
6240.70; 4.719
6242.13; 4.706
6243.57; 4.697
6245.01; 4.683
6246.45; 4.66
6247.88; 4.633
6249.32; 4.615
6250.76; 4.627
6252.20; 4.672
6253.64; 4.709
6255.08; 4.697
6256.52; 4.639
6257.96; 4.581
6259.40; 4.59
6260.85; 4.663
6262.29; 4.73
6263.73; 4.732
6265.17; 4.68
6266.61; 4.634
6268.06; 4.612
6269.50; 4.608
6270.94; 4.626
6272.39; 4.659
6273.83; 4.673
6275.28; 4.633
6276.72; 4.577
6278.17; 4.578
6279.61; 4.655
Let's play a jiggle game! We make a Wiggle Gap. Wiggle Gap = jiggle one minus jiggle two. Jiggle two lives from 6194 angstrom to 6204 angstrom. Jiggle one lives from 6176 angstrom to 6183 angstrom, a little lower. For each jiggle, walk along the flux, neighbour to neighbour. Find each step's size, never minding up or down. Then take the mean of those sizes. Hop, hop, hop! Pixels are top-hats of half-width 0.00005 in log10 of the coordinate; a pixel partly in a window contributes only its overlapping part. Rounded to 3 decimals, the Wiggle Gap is 0.021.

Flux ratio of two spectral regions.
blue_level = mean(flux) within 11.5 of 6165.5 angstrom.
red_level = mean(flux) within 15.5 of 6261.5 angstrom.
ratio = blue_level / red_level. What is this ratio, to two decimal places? 1.02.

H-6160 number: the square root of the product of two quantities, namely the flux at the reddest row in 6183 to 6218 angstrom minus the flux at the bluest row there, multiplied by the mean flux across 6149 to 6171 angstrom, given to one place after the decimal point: 1.2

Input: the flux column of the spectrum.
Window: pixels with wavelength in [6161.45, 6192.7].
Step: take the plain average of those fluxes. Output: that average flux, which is 4.67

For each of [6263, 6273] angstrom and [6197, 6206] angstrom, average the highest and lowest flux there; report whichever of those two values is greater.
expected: 4.69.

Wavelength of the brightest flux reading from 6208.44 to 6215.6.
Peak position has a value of 6214.88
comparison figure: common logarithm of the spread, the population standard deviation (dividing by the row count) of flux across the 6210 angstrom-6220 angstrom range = -1.22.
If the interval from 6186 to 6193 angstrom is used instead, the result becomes -1.01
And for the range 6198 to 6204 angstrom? -1.87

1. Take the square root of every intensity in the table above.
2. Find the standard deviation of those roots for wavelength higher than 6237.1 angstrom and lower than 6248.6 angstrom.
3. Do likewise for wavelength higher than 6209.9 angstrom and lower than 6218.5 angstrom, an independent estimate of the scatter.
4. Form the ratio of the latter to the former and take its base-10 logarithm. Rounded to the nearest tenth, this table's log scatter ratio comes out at 0.3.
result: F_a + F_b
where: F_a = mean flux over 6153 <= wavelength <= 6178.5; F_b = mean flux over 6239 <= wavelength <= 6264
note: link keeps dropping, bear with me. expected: 9.40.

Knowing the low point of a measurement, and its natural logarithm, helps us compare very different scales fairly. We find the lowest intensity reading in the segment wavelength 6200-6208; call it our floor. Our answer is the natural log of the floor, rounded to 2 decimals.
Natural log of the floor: 1.54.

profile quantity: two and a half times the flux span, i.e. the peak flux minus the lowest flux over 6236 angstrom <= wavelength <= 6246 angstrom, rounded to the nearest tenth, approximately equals 0.1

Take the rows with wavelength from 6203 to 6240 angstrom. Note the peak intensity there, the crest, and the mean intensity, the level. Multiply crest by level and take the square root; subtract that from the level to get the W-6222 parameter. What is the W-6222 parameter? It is -0.07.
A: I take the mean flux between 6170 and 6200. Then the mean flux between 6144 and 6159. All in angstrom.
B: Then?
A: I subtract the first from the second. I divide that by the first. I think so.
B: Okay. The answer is 0.022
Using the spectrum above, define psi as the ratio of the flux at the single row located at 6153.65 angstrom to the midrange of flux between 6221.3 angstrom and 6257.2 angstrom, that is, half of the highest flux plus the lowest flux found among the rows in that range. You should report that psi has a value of 1.02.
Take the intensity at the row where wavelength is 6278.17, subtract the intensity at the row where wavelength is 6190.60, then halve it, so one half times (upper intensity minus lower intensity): -0.11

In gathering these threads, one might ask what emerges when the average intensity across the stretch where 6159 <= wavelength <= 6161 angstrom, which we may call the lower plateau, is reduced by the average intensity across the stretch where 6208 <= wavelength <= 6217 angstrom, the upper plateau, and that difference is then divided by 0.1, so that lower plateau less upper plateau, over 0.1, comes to 0.8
